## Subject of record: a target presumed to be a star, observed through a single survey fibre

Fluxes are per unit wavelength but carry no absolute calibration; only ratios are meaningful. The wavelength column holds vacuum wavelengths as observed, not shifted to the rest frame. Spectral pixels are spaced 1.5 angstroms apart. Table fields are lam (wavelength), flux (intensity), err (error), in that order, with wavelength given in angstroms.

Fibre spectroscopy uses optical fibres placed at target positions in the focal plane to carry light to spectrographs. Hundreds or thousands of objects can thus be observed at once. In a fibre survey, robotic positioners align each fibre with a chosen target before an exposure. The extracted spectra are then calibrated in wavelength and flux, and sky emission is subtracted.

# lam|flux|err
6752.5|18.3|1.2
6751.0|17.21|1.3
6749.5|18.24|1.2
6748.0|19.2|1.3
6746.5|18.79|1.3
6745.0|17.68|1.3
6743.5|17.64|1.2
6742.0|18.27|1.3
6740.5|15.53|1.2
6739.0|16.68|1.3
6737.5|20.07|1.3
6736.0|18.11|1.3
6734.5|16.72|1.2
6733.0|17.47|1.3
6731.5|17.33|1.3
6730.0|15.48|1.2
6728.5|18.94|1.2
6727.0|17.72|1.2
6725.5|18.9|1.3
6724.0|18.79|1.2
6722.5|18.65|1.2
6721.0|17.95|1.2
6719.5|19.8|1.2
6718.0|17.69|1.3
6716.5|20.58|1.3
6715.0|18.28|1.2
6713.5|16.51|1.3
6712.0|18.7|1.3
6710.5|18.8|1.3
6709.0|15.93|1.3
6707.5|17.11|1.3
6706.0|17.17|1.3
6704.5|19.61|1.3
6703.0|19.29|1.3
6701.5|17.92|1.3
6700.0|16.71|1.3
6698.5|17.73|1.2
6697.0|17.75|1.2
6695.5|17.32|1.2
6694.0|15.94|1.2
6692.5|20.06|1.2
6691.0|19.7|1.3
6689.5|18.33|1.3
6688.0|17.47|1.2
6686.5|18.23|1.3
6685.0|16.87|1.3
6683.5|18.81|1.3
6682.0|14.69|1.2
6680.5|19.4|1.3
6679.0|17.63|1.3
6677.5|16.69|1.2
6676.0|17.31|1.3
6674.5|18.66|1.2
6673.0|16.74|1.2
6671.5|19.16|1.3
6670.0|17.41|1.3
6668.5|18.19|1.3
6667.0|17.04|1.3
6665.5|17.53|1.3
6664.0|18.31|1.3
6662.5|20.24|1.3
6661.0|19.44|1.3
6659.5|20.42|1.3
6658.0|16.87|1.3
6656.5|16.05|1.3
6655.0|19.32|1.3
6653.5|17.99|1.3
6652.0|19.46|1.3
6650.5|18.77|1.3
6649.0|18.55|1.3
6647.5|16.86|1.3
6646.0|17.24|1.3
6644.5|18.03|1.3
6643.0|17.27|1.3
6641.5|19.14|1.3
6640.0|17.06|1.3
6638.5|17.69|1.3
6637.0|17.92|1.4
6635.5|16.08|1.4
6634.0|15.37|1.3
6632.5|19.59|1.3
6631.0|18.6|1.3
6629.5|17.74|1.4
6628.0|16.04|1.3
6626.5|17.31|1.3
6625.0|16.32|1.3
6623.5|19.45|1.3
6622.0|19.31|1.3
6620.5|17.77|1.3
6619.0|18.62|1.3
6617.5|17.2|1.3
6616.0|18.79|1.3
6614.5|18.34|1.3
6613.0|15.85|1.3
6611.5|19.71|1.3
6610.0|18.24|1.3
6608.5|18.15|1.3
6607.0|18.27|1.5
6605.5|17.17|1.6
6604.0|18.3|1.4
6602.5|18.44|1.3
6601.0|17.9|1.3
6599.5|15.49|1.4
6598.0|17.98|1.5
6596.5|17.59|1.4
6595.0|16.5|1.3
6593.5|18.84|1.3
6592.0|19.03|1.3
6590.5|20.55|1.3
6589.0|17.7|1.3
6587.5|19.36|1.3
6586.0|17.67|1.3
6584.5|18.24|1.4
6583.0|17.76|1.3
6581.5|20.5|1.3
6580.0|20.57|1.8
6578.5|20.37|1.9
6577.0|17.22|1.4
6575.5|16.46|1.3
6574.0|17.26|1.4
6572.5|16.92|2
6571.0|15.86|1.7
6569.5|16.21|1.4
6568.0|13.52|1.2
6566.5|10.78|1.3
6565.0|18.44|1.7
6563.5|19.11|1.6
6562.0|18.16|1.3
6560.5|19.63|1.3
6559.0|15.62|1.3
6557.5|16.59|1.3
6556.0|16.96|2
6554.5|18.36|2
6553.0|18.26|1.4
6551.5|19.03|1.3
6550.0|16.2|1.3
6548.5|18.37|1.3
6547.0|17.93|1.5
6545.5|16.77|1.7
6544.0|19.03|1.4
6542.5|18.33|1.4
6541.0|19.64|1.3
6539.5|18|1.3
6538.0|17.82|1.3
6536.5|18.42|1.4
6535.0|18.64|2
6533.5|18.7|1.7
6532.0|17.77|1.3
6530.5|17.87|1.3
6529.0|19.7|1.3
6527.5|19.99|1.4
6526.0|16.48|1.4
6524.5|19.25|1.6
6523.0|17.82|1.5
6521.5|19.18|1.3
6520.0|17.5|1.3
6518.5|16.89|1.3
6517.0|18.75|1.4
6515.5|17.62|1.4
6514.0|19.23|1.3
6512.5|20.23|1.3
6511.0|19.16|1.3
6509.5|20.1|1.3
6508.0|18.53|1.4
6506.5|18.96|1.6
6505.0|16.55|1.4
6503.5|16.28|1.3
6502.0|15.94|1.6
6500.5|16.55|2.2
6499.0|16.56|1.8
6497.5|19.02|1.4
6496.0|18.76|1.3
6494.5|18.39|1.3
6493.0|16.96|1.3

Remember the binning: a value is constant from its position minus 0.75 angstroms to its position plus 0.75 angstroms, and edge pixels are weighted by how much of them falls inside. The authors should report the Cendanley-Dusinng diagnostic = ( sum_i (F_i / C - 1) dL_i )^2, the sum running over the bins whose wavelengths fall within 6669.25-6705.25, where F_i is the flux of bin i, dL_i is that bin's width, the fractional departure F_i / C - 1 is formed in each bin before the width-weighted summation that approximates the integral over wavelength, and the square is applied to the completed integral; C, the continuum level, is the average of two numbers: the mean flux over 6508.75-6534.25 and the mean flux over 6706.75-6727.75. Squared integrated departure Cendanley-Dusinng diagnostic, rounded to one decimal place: 1.1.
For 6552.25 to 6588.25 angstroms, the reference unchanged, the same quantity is 3.3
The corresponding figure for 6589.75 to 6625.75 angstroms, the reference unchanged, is 0.5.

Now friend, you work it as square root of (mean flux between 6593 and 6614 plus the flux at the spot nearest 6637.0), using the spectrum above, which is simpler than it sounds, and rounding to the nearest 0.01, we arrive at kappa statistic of 5.97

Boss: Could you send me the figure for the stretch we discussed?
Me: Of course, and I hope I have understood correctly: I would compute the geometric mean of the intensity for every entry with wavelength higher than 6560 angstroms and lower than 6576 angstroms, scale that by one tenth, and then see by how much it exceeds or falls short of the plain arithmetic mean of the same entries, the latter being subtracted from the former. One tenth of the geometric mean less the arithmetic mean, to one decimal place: -14.9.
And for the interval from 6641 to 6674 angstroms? -16.4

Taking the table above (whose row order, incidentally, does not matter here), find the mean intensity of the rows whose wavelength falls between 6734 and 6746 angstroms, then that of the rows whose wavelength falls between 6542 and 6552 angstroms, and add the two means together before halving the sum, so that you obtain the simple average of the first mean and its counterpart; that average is 17.8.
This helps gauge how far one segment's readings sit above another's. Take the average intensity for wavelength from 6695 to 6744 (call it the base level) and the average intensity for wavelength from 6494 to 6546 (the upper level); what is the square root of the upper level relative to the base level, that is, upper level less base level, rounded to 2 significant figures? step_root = 0.57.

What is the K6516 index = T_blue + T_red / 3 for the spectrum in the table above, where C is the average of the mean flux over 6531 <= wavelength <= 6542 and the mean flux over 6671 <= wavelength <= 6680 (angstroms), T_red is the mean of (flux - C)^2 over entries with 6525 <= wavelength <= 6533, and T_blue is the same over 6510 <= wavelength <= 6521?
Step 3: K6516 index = 2.0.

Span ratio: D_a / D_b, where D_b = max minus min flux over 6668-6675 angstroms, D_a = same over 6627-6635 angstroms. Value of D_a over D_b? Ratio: 1.7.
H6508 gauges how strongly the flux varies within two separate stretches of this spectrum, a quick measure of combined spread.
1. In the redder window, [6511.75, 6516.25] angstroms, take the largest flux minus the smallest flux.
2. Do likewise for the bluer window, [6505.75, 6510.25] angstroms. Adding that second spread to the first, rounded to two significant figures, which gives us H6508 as 4.2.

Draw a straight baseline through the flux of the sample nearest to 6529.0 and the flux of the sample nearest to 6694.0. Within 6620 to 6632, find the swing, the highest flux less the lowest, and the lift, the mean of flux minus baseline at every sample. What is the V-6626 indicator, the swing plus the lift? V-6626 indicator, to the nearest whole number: 4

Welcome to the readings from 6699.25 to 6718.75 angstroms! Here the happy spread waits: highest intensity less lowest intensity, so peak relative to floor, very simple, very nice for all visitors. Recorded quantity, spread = 5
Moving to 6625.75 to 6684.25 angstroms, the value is 6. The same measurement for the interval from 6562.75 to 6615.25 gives 10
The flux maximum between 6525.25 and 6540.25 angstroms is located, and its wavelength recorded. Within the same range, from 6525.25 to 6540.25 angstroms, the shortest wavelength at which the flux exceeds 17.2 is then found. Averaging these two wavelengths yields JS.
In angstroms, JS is 6527.5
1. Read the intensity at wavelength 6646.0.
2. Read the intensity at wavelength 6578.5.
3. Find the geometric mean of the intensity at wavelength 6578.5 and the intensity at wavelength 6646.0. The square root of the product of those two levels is 18.7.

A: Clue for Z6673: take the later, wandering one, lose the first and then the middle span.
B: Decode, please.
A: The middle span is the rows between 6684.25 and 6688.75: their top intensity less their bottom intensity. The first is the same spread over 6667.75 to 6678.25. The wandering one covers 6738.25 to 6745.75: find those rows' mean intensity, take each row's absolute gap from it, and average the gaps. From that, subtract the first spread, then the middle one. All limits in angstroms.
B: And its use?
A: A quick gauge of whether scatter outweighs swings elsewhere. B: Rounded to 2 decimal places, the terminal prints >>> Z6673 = -2.99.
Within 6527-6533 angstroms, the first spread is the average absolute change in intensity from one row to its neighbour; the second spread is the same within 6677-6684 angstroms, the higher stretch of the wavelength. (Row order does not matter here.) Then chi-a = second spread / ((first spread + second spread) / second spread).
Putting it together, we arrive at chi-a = 2.30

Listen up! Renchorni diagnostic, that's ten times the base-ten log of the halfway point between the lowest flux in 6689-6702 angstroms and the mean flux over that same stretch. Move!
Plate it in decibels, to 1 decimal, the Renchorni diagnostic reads 12.3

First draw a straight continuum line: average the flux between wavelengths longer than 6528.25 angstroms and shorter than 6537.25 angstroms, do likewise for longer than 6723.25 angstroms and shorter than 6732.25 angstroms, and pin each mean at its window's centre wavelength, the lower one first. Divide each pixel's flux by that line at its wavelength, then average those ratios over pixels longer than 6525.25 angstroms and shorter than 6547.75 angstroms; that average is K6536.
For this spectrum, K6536 0.99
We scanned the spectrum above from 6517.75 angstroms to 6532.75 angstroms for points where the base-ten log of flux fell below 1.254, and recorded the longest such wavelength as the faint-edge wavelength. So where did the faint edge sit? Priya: 6532.0 angstroms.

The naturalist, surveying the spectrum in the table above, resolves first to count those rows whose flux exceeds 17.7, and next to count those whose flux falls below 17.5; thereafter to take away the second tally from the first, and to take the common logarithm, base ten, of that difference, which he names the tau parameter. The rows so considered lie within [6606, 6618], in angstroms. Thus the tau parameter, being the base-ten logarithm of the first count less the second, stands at 0.6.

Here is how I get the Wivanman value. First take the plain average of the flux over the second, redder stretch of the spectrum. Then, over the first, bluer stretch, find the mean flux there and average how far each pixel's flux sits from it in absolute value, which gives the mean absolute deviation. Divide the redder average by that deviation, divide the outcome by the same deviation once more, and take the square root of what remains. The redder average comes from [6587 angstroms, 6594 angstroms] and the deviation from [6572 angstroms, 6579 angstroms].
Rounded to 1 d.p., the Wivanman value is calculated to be 4.0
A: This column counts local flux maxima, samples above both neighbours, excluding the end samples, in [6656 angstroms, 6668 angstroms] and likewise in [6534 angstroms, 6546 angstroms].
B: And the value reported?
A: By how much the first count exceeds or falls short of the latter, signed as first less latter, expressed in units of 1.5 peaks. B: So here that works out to 0.0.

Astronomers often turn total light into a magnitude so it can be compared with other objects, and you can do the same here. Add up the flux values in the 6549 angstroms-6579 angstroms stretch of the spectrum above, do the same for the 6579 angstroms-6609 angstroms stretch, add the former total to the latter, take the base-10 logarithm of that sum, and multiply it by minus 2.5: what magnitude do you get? -7.12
